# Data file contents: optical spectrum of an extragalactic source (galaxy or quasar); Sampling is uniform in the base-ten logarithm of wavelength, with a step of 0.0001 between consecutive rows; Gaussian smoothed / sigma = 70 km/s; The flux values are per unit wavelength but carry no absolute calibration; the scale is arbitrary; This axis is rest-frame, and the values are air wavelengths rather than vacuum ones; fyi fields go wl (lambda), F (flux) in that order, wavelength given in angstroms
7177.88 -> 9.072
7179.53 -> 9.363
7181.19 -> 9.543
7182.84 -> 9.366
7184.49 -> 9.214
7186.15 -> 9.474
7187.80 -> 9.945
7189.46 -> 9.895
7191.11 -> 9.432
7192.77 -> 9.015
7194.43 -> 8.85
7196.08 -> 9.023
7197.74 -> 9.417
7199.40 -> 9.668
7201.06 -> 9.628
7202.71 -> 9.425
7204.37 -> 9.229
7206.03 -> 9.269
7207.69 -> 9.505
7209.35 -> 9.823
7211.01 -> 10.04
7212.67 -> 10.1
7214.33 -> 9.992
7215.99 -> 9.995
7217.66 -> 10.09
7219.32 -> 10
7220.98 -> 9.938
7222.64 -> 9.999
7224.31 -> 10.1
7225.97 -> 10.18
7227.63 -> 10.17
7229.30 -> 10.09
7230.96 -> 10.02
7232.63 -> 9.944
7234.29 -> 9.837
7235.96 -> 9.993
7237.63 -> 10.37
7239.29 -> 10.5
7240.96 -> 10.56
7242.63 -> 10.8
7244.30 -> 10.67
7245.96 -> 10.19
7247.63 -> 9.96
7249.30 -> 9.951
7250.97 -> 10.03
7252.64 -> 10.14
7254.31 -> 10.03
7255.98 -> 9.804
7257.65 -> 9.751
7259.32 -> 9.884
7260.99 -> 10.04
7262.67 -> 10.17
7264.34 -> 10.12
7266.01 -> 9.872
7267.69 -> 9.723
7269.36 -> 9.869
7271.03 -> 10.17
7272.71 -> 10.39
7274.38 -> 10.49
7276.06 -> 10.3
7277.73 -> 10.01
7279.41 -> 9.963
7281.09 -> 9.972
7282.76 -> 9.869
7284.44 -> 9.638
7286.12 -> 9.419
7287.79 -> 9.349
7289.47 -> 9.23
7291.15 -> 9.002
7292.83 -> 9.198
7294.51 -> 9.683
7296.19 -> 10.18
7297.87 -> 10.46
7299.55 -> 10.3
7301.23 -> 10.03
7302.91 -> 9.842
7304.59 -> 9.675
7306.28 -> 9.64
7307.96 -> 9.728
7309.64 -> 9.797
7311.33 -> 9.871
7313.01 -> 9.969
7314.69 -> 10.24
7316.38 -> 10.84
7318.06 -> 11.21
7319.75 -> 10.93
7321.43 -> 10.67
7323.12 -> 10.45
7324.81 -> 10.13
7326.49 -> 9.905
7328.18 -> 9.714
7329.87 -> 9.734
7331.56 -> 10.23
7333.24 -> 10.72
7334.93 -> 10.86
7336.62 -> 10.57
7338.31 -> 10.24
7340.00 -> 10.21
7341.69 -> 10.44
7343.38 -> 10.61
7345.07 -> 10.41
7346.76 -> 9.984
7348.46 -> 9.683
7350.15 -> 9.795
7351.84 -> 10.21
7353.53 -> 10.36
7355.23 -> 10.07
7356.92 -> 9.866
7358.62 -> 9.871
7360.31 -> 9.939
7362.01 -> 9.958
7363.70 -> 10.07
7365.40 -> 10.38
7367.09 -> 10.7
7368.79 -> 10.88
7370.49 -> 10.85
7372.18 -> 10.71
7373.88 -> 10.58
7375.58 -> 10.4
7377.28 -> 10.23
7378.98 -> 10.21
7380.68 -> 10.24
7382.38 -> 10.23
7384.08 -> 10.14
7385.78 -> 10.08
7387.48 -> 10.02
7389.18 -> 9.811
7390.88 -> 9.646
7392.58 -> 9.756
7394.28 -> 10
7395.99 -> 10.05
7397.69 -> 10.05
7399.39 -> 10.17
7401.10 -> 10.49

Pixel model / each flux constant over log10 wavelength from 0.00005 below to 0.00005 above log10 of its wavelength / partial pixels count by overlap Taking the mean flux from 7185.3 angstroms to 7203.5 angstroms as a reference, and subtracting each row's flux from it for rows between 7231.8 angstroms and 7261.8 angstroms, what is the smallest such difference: -1.4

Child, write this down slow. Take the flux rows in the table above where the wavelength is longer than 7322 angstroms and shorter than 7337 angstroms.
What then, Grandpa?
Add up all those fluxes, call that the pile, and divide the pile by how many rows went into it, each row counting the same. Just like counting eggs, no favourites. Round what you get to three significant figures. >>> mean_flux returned 10.3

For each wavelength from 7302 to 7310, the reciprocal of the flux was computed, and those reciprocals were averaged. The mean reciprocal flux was 0.103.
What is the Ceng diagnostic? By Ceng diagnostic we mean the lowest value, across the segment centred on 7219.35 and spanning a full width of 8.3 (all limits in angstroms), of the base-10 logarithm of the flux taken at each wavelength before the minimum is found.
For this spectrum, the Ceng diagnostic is 1.00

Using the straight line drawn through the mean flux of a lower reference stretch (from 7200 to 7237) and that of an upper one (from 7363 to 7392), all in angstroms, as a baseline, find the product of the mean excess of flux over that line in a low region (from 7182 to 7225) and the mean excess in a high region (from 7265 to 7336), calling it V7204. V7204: 0.014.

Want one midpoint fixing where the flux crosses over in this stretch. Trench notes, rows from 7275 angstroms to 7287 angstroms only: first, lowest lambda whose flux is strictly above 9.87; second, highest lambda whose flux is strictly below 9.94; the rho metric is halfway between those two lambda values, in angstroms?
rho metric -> 7281.1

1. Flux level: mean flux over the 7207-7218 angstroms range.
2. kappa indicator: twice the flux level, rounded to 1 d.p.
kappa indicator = 19.9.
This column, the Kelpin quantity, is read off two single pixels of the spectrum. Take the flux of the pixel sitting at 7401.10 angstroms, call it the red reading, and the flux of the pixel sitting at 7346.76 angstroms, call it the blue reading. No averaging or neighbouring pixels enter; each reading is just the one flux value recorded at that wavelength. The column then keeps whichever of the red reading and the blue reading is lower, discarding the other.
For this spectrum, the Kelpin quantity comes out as 9.98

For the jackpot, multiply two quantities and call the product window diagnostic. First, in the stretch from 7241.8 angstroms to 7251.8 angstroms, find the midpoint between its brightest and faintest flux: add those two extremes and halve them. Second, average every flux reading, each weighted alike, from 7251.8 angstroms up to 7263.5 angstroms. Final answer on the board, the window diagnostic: 103.5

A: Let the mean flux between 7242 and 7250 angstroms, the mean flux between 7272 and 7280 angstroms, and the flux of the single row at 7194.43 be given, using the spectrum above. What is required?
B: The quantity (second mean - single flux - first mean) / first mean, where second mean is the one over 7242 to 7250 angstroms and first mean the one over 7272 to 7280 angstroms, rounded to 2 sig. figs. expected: -0.86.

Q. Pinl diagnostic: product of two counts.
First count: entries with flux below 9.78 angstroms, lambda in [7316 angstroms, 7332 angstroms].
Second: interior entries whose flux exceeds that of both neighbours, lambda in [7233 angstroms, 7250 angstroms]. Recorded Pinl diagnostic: 2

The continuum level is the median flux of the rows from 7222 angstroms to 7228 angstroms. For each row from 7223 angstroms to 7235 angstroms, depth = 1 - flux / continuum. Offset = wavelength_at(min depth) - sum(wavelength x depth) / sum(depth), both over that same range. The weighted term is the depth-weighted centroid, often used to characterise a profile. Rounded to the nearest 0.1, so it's -7.2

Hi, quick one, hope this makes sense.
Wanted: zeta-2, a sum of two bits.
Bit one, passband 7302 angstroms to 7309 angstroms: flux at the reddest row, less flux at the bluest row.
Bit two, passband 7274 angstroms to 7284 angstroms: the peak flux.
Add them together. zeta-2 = 10.4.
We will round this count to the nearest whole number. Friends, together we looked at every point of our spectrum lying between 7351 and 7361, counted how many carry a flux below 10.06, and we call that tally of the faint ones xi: 3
